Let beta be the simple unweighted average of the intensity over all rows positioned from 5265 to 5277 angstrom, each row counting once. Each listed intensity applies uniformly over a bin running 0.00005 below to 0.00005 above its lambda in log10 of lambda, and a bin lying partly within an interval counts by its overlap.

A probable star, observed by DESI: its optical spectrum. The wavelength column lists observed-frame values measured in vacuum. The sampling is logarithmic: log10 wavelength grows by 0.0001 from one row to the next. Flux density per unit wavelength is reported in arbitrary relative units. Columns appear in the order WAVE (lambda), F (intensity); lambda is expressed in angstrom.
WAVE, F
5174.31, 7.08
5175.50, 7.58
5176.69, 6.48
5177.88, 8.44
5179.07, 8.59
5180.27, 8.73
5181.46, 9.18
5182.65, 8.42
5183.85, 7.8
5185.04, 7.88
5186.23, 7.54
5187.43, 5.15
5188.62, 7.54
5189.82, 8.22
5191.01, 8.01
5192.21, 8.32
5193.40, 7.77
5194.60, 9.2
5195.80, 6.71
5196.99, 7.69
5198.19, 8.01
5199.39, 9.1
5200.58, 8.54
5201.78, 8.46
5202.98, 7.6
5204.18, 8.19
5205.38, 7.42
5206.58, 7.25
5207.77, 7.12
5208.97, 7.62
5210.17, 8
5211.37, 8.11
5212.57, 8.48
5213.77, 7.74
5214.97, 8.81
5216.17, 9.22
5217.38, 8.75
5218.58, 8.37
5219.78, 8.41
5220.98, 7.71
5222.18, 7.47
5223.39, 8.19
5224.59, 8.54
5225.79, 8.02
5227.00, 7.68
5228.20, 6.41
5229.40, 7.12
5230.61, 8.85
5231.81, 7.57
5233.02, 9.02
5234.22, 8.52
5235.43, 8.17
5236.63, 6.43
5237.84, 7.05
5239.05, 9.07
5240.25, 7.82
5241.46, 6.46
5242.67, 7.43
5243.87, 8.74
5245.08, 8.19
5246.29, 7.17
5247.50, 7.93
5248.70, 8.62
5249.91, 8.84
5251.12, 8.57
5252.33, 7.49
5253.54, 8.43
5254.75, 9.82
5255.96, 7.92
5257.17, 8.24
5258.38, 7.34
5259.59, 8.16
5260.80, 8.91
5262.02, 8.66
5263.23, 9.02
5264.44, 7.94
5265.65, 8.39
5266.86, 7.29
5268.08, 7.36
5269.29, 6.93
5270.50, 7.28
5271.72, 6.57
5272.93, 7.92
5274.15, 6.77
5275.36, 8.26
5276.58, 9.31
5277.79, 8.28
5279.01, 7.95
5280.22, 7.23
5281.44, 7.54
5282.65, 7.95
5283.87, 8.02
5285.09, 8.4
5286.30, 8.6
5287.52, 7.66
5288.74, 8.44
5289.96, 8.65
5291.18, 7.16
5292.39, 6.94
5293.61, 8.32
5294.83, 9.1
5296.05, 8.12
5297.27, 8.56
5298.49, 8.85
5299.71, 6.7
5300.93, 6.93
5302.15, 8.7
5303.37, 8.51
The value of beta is 7.61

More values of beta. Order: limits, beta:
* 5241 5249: 7.79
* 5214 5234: 8.13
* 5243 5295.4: 8.05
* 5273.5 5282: 7.91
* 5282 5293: 7.98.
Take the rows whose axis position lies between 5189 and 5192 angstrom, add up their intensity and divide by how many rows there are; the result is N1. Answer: 8.1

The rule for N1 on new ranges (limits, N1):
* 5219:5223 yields 7.9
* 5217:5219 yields 8.6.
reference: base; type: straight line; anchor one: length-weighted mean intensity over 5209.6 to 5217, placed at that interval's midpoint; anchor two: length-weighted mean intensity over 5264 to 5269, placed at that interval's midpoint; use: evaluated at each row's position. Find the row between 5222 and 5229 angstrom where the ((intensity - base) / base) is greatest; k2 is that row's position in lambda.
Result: 5224.59 angstrom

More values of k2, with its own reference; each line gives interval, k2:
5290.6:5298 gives 5294.83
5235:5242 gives 5239.05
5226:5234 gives 5233.02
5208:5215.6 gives 5214.97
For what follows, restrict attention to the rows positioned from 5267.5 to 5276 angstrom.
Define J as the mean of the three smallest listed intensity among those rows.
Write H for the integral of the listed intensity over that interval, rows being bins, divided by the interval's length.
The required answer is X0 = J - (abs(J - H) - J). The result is 13.0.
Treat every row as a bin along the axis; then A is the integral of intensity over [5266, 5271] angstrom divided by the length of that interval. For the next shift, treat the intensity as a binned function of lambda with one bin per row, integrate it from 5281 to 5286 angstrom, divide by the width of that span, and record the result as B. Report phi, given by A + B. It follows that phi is 15.3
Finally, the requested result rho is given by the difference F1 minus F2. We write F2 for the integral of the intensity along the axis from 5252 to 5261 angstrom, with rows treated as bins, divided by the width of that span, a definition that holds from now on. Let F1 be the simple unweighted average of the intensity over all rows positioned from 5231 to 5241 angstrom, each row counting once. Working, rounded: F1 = 7.96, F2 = 8.29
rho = -0.3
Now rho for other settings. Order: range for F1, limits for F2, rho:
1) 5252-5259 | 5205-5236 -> 0.2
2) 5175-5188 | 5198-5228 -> -0.3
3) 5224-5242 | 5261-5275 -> 0.1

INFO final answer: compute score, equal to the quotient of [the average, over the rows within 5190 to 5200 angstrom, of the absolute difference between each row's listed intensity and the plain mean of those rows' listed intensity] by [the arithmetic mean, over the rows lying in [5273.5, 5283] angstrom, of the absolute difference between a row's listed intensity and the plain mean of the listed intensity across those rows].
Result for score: 1.06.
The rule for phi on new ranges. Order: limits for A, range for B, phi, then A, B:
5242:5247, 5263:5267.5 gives 15.9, 7.86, 8.08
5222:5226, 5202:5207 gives 15.8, 8.12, 7.68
